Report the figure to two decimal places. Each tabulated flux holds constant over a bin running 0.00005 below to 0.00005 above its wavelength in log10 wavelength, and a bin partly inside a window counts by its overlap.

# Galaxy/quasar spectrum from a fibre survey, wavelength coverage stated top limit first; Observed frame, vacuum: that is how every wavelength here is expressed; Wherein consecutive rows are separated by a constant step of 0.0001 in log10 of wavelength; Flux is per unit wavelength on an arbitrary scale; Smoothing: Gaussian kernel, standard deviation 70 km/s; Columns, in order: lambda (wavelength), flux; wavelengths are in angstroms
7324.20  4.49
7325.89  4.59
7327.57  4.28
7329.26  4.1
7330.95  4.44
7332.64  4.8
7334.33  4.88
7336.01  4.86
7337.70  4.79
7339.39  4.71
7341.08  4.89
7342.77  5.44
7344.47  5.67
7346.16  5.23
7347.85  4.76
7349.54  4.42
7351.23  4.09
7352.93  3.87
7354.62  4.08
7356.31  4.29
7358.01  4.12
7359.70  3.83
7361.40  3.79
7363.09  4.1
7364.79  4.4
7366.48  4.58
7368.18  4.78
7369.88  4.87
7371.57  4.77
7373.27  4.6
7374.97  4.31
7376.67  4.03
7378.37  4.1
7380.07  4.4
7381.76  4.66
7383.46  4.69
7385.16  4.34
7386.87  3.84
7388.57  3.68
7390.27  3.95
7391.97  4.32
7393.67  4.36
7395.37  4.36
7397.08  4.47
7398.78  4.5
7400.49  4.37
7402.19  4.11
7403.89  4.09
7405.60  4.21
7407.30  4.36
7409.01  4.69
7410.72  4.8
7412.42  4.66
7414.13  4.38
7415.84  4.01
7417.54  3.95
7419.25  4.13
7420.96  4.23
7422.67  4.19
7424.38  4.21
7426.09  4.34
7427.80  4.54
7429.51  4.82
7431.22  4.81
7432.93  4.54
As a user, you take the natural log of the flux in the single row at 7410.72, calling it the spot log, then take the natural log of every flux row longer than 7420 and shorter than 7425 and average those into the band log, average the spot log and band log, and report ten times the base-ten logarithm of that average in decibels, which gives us 1.77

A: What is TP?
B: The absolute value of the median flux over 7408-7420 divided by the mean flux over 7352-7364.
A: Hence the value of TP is 1.09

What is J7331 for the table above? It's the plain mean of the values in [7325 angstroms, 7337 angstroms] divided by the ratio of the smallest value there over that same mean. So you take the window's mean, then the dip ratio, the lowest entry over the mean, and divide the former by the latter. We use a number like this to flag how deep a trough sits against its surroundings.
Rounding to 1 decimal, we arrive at 5.1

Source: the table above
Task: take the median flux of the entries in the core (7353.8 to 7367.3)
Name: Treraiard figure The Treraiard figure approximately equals 4.11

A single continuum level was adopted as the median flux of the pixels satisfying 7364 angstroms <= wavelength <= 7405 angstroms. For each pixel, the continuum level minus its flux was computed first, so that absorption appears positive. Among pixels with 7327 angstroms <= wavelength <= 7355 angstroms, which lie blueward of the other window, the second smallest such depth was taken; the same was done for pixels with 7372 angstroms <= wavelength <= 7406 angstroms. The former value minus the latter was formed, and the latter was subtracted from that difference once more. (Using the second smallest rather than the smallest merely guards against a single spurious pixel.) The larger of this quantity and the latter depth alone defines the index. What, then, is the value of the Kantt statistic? -0.3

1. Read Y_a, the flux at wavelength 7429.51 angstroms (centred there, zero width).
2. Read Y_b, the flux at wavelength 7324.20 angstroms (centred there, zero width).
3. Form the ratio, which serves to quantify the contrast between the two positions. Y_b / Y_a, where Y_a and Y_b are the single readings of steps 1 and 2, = 0.93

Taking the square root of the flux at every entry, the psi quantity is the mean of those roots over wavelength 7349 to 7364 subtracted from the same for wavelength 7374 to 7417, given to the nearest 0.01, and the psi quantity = 0.06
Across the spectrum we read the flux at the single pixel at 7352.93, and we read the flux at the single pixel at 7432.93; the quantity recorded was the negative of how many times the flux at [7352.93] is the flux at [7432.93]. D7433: -0.85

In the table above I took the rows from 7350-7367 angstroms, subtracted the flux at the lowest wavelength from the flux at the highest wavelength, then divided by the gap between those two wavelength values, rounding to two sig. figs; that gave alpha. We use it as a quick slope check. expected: 0.032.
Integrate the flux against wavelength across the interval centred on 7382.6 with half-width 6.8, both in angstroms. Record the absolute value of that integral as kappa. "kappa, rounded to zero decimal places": 57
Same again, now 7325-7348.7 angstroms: 114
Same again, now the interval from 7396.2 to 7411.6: 68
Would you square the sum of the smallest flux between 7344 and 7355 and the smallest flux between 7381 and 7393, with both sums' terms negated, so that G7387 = 57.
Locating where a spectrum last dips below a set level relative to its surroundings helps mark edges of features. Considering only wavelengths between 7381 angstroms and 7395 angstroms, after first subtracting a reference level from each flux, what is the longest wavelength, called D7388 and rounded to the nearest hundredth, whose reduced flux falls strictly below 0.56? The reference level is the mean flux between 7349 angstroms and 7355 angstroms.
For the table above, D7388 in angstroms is 7393.67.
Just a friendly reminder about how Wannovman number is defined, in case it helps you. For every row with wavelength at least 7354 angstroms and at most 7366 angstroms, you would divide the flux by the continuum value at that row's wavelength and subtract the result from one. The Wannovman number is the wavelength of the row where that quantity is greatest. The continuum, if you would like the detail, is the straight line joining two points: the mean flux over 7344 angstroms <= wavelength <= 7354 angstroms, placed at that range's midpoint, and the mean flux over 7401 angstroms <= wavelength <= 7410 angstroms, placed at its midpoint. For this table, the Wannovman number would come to 7361.40 angstroms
